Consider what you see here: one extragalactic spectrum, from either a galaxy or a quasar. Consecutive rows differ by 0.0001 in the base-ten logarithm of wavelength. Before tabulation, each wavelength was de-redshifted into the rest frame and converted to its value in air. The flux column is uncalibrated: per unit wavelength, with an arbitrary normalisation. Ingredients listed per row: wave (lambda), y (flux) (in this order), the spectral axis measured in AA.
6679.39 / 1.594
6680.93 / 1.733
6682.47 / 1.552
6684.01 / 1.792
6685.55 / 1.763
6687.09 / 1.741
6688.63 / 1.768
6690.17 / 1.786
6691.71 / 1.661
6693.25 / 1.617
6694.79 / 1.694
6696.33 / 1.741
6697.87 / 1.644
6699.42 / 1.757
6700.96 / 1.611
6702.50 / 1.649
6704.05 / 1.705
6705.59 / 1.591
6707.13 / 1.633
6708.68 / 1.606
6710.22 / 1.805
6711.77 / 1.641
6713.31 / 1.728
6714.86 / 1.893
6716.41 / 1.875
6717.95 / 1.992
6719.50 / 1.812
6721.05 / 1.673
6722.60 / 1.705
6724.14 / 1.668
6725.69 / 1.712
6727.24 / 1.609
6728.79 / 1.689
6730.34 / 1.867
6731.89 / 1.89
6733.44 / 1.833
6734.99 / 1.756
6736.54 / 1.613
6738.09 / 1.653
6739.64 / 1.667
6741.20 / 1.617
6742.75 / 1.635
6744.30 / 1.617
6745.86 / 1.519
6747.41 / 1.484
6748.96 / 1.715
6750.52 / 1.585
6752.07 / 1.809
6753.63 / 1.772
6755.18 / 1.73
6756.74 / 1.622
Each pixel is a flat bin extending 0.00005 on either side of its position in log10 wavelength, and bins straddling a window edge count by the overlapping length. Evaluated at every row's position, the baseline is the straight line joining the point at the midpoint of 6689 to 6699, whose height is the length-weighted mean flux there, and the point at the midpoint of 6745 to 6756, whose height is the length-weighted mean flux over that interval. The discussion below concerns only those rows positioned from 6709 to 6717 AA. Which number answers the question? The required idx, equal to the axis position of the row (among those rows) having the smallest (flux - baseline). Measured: 6711.77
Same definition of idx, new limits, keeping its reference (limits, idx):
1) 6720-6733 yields 6727.24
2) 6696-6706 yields 6705.59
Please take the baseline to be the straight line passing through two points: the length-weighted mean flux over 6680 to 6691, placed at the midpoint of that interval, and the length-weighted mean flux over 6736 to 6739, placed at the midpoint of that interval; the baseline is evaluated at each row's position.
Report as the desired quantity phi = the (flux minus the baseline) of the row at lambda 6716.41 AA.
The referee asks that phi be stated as 0.20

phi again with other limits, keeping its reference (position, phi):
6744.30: -0.01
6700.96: -0.09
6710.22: 0.12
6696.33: 0.03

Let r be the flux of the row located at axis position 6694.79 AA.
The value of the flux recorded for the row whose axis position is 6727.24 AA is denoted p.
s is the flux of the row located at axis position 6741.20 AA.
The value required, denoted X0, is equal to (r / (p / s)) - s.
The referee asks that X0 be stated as 0.085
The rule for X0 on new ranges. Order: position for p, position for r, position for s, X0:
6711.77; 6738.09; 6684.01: 0.013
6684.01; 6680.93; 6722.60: -0.056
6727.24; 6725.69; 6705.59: 0.102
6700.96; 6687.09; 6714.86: 0.153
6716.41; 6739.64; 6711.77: -0.182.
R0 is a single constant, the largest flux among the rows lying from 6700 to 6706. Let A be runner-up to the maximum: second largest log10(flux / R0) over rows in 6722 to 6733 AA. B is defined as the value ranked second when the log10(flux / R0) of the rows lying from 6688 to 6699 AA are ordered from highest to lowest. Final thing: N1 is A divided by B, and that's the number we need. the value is 2.5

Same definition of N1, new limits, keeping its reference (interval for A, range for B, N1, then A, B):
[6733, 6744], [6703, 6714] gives 2.2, 0.013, 0.006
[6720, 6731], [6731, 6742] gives 0.1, 0.002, 0.031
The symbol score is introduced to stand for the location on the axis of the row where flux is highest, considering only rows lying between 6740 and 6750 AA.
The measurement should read 6748.96 AA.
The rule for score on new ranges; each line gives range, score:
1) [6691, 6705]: 6699.42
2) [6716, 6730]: 6717.95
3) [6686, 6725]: 6717.95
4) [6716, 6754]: 6717.95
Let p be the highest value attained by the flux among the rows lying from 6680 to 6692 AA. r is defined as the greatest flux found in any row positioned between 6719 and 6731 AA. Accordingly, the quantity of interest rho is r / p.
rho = 1.042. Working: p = 1.792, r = 1.867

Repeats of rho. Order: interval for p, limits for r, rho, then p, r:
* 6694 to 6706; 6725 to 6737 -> 1.076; 1.757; 1.89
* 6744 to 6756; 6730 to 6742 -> 1.045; 1.809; 1.89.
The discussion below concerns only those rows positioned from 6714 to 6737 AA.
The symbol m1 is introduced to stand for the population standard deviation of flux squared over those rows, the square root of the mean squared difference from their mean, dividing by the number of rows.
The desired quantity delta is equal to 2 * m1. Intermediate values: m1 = 0.401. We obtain 0.80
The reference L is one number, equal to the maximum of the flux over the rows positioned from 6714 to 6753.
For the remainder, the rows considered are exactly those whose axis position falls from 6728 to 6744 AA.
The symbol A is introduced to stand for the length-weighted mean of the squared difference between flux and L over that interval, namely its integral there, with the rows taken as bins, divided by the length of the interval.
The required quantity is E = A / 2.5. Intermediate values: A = 0.085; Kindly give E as 0.034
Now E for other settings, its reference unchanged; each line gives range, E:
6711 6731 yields 0.027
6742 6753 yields 0.058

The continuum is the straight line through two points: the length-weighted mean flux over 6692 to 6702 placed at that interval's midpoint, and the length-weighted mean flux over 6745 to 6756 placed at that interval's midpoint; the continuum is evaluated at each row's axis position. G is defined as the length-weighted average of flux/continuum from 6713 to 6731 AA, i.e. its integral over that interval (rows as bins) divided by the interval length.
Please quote 1.06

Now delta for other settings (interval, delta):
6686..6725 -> 0.69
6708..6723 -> 0.84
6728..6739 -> 0.71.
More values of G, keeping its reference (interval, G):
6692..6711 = 1.00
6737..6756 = 0.99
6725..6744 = 1.03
